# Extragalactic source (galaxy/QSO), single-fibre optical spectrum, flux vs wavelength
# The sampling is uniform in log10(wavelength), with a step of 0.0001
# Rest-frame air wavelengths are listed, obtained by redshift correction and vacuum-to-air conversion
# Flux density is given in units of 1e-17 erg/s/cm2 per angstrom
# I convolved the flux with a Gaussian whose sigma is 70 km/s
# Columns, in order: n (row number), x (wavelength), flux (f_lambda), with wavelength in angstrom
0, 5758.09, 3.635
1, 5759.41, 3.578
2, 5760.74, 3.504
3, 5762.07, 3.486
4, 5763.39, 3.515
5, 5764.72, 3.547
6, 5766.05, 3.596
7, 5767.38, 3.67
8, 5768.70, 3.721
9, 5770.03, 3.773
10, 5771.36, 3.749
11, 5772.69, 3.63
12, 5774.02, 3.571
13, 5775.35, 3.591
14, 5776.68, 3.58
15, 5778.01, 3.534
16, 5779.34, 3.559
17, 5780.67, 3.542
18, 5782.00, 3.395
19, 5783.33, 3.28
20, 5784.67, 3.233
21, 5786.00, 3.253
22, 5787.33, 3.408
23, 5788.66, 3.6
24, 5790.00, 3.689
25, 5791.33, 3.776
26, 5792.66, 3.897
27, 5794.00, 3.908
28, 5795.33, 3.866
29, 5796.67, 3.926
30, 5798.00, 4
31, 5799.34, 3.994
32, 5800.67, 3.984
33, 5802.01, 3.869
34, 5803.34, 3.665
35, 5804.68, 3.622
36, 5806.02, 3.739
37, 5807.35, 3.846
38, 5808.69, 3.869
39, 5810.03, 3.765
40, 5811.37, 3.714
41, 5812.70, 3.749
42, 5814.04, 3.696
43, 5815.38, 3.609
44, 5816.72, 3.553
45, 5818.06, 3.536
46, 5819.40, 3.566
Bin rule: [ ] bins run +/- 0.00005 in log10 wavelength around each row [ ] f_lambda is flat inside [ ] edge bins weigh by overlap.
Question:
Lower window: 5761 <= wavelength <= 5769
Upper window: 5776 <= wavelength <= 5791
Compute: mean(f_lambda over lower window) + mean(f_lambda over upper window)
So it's 7.05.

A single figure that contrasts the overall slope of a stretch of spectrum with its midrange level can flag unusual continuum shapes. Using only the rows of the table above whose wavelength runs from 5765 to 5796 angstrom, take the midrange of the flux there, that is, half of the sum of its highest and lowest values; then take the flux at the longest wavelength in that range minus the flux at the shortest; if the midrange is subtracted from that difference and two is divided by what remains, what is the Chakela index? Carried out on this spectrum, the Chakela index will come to -0.61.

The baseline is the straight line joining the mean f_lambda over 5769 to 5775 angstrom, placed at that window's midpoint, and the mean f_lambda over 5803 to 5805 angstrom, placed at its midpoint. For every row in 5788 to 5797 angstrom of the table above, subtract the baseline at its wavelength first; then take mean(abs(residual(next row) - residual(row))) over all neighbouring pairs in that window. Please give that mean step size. 0.069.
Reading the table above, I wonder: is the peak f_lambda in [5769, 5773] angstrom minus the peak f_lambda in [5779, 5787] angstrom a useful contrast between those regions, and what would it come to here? 0.2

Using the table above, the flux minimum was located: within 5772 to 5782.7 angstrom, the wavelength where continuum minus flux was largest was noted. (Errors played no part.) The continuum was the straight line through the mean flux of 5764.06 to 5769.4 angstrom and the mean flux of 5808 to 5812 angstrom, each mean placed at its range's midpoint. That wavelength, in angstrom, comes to 5782.00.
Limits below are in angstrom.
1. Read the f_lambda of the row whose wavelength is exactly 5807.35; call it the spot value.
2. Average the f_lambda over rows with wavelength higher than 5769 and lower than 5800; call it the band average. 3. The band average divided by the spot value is 0.95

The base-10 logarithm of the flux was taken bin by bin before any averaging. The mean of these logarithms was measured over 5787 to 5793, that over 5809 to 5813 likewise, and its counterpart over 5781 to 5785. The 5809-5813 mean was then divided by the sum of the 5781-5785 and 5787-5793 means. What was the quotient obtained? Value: 0.529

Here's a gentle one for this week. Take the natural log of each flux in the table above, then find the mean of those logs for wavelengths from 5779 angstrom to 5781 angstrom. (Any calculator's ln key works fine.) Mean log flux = 1.27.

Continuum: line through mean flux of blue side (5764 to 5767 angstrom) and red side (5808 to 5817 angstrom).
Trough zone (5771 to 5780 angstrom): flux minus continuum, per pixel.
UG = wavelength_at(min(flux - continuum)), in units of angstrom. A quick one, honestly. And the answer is 5778.01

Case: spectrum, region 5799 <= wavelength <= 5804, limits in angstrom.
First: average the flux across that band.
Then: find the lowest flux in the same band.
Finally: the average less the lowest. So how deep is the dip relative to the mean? 0.21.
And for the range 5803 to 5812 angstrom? 0.12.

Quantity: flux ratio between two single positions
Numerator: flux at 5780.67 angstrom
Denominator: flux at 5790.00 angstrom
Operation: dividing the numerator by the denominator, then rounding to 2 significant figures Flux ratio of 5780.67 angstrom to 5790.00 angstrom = 0.96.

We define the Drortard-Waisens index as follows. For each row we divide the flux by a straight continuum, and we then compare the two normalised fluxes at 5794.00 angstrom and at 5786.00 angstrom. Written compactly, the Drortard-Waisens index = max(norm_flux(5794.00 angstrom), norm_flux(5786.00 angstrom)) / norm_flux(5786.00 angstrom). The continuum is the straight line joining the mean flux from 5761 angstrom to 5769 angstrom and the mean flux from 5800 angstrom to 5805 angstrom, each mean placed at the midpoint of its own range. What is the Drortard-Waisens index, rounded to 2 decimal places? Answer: 1.19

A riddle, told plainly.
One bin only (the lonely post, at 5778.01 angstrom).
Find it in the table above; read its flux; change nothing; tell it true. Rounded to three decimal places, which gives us 3.534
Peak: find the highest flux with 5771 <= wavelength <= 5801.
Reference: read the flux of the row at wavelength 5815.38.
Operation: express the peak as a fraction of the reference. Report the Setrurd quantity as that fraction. 1.11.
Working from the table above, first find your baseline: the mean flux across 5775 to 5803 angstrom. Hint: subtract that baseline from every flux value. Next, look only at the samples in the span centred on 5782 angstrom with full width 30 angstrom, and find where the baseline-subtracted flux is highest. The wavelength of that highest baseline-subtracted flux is 5796.67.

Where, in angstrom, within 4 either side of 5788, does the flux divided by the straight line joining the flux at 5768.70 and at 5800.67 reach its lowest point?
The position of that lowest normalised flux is 5784.67 angstrom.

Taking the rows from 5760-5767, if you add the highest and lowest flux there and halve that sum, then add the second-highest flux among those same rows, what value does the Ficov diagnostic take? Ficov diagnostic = 7.09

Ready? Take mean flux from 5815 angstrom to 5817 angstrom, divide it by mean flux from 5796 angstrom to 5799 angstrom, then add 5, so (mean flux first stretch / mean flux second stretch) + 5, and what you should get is 5.90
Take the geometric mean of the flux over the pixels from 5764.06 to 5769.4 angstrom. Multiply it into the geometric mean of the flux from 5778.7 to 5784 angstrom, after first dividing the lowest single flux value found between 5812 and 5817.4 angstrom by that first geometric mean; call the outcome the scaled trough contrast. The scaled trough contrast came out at 3.4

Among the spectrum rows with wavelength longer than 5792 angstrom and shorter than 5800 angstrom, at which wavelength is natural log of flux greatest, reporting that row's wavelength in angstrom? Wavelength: 5798.00 angstrom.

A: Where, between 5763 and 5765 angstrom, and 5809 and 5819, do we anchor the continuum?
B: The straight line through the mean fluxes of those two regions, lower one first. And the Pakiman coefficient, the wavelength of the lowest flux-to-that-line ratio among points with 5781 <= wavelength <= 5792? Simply 5784.67 angstrom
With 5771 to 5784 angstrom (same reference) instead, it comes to 5783.33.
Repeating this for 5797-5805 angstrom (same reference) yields 5804.68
